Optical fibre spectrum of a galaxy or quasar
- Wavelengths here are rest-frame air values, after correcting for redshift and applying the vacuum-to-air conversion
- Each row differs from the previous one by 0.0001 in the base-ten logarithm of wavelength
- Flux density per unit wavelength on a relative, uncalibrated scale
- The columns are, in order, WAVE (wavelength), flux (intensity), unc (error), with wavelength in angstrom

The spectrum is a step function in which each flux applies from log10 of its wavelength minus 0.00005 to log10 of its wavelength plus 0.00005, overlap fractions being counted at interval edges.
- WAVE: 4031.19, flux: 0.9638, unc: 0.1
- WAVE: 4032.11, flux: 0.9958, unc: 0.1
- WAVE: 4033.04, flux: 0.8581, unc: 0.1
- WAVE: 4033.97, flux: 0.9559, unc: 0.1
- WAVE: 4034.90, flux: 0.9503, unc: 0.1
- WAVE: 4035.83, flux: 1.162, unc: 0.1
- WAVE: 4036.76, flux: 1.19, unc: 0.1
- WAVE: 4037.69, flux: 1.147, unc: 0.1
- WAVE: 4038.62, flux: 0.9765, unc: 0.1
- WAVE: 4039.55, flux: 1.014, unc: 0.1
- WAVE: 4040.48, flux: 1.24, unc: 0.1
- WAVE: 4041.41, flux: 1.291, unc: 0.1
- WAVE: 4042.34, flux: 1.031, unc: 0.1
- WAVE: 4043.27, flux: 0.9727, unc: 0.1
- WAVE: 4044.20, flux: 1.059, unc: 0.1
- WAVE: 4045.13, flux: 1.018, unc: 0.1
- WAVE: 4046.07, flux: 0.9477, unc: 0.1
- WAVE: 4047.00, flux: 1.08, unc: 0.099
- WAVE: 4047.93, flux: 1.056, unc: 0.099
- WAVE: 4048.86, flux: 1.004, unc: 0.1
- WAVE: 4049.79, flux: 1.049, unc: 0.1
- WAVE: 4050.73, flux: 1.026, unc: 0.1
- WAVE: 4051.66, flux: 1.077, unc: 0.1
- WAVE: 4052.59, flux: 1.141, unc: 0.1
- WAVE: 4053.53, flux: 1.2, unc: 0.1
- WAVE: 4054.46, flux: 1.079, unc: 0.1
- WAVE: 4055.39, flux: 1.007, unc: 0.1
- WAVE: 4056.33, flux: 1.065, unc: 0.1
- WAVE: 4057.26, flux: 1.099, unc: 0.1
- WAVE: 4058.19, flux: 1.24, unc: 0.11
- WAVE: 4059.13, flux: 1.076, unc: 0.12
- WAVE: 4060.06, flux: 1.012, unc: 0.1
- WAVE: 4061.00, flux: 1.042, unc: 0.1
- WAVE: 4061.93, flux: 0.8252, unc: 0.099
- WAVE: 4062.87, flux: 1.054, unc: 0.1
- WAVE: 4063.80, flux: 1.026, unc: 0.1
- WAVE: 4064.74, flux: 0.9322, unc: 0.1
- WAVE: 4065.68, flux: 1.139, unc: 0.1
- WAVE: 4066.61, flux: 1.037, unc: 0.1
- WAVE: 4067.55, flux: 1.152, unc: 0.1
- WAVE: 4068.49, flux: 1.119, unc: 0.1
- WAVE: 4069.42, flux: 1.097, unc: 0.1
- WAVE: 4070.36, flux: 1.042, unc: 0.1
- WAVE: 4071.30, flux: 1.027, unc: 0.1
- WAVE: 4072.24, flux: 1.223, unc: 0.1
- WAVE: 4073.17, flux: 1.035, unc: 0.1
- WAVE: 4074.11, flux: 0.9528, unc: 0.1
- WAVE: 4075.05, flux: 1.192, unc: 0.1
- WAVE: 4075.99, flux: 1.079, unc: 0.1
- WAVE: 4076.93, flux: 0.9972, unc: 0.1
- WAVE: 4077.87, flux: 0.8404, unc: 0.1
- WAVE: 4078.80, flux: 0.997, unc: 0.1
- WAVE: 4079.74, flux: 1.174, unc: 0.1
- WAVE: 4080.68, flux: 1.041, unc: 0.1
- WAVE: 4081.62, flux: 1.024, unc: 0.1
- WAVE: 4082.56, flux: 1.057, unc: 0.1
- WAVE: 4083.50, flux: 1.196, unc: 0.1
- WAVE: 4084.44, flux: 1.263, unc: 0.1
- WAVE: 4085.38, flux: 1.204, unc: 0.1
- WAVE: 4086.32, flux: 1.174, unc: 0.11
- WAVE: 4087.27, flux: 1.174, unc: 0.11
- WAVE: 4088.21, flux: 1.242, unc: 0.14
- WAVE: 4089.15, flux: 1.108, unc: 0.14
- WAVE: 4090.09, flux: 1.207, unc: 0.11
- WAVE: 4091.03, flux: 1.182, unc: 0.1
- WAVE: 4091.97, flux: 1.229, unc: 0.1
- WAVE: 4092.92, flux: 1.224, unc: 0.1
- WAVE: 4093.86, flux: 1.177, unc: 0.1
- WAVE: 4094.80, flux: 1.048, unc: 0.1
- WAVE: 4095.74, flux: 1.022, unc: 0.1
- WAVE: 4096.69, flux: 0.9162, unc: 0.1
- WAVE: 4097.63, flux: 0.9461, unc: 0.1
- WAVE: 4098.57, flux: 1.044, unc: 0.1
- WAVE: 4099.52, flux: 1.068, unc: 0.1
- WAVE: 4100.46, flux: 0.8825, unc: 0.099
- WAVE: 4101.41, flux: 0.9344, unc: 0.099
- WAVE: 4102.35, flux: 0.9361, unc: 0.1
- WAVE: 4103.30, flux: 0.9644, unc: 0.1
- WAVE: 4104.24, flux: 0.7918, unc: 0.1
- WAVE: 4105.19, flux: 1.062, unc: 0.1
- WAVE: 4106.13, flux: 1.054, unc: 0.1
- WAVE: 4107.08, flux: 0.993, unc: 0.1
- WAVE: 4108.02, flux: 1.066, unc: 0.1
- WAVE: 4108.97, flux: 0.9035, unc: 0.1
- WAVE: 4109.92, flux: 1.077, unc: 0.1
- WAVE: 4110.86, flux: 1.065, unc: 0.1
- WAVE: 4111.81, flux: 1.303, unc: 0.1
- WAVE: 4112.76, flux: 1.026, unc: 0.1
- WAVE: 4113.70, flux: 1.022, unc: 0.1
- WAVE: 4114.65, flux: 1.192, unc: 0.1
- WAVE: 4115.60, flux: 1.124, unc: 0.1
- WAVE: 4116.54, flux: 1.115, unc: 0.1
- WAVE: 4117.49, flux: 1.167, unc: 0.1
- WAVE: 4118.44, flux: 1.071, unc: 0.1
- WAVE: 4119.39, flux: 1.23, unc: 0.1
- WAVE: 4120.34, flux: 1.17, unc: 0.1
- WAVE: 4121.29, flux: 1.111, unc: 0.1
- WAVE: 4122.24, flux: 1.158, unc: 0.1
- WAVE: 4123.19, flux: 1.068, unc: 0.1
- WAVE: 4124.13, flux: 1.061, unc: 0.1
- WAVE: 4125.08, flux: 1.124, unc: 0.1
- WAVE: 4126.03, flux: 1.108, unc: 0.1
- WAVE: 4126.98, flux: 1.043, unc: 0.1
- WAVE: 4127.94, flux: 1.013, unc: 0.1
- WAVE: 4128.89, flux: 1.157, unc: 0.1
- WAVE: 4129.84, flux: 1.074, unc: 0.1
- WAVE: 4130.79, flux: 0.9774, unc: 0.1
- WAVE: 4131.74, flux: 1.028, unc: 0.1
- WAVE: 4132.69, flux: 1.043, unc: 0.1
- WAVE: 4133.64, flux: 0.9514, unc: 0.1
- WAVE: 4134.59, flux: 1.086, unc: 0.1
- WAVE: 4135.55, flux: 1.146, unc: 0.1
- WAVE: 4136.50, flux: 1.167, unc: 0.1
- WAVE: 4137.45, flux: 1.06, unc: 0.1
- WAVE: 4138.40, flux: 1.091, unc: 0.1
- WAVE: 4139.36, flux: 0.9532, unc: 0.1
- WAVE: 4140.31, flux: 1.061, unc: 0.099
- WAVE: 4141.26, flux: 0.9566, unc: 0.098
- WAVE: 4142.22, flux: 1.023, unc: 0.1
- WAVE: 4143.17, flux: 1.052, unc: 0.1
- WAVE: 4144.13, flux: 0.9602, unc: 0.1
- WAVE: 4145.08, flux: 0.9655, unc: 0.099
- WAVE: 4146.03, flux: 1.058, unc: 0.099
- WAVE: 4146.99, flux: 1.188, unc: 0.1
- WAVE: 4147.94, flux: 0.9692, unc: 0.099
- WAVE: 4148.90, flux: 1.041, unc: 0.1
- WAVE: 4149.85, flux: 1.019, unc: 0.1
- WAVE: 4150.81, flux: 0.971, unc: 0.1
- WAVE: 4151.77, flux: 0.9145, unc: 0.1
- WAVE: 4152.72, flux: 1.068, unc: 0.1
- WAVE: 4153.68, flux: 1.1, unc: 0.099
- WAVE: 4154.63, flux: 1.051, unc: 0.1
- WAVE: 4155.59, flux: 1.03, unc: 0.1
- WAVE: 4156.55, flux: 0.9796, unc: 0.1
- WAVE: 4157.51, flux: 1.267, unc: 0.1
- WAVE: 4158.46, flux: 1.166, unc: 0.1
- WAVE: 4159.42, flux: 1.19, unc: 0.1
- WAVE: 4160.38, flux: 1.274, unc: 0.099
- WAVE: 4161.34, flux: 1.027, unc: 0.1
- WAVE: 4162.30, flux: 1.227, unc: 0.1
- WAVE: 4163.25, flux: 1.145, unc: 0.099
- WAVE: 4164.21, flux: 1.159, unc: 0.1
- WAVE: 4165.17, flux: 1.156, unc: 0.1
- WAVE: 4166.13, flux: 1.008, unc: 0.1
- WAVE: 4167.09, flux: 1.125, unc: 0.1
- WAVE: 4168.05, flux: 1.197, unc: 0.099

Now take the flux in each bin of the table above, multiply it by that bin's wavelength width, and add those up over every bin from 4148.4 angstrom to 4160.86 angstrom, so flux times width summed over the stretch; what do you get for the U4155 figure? 13.5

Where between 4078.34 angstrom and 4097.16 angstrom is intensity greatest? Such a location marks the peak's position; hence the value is 4084.44 angstrom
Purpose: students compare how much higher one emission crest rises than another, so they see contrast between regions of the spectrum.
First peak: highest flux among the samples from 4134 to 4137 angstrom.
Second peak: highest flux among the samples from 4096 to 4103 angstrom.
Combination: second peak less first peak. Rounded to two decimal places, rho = -0.10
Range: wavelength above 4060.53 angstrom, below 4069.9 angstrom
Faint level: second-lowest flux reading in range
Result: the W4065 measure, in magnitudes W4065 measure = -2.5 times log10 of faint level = 0.08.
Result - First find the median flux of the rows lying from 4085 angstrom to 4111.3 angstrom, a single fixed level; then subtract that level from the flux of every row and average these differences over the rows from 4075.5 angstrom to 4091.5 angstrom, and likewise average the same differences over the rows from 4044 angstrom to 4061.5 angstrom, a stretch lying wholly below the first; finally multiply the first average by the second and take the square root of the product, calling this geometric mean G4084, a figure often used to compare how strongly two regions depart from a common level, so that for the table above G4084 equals 0.01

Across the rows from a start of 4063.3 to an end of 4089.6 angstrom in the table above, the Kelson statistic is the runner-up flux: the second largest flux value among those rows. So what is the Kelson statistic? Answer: 1.242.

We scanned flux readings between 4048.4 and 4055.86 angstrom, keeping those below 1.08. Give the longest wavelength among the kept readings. 4055.39 angstrom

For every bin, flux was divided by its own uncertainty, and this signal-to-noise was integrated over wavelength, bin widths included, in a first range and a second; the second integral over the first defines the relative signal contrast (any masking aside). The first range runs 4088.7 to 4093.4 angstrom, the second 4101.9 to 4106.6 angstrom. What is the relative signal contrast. 0.87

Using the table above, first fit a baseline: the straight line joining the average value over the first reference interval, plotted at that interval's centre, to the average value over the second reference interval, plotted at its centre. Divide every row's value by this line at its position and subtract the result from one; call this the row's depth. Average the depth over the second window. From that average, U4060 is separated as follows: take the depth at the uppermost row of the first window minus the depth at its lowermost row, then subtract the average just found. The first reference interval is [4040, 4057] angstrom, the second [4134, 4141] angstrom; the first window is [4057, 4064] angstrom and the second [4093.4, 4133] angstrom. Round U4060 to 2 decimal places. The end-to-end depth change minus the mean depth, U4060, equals 0.05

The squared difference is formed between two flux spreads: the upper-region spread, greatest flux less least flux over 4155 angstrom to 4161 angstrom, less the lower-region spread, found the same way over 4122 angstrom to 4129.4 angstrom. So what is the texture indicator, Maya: 0.022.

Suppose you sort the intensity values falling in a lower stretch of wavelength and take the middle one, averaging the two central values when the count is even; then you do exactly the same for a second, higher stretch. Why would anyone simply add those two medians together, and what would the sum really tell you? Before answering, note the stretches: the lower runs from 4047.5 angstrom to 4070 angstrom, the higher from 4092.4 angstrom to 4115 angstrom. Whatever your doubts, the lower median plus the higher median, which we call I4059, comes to 2.10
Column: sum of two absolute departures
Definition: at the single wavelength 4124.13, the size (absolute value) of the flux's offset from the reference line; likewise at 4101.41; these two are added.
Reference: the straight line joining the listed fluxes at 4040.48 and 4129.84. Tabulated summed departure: 0.22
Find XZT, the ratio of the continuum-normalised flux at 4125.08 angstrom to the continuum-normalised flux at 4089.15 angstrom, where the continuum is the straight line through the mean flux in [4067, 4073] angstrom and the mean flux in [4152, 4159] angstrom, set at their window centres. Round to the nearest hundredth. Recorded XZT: 1.02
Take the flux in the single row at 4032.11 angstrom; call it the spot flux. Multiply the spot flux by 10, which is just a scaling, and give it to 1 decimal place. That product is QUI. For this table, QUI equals 10.0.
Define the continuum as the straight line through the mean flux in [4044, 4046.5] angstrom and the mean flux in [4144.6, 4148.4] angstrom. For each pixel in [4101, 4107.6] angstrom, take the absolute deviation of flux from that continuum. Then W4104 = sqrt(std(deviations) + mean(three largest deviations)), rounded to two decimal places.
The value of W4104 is 0.46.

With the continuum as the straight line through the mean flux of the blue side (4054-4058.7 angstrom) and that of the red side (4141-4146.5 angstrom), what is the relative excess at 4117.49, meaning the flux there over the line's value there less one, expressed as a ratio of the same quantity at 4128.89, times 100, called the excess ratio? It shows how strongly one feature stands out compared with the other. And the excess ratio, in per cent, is 97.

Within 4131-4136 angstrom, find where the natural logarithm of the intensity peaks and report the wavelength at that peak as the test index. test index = 4135.55 angstrom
